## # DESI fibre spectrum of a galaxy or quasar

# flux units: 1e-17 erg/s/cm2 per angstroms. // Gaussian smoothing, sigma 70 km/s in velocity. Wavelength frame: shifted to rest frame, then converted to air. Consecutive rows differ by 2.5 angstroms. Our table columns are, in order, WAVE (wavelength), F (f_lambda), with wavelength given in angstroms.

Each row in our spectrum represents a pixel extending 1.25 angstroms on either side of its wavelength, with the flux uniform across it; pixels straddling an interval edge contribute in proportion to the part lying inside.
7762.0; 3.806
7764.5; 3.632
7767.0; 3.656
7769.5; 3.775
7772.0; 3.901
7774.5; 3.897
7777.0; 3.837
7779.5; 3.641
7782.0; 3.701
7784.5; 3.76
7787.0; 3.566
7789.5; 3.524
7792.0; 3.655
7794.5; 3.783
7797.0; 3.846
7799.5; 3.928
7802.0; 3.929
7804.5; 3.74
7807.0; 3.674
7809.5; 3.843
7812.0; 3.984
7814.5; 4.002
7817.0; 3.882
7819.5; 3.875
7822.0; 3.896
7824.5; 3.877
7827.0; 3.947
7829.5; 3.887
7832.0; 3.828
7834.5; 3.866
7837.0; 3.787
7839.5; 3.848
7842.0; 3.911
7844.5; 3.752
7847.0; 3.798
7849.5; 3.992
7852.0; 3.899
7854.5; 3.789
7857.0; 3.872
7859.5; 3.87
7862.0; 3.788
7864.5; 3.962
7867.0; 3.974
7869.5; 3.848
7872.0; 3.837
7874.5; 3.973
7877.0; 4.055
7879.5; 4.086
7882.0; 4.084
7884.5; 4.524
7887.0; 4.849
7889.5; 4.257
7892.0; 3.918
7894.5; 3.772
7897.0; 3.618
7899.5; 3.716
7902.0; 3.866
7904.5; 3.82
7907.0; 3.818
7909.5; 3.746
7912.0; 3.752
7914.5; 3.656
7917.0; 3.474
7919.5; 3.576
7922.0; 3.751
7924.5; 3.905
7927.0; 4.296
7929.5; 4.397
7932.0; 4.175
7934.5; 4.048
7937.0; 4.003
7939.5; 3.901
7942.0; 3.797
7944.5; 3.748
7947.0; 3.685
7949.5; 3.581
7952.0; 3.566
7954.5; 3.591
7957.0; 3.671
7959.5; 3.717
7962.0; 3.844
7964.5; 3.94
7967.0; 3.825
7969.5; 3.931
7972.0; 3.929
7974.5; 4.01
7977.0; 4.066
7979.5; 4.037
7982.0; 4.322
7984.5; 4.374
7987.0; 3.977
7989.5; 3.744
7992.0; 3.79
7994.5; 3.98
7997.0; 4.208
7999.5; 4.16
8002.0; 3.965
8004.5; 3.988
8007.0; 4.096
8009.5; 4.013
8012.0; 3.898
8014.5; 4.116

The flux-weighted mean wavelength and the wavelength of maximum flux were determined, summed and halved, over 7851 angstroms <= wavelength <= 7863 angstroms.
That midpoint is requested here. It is 7854.5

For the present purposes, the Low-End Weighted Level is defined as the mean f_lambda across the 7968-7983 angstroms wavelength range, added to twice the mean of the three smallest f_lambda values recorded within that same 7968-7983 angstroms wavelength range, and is 12.0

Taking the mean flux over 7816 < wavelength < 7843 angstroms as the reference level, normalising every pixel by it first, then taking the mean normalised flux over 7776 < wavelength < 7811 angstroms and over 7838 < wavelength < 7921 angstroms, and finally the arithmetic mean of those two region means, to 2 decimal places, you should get 0.99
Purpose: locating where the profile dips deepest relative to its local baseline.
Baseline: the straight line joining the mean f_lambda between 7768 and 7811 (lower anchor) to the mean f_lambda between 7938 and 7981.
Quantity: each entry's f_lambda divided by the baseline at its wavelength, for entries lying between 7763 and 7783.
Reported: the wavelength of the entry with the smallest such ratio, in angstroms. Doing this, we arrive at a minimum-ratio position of 7764.5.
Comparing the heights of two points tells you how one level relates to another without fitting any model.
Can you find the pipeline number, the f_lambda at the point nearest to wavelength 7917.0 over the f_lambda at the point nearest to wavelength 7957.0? 0.95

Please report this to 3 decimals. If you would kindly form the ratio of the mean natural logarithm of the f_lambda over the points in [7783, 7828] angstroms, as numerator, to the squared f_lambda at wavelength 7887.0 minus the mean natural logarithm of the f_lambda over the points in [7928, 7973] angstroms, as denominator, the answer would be 0.060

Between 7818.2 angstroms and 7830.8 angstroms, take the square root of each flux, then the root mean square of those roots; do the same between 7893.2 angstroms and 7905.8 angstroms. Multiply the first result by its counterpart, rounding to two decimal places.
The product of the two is 3.83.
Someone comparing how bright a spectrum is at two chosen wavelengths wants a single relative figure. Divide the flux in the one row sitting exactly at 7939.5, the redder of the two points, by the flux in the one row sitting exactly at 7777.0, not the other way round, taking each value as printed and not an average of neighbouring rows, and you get 1.02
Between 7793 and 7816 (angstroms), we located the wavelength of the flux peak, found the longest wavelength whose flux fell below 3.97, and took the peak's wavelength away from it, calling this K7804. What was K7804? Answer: -5.0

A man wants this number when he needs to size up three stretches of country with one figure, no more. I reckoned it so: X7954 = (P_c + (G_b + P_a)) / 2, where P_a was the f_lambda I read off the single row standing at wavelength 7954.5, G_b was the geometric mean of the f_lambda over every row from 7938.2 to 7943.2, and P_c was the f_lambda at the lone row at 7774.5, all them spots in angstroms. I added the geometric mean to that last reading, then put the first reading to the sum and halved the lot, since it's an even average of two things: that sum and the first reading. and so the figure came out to 5.67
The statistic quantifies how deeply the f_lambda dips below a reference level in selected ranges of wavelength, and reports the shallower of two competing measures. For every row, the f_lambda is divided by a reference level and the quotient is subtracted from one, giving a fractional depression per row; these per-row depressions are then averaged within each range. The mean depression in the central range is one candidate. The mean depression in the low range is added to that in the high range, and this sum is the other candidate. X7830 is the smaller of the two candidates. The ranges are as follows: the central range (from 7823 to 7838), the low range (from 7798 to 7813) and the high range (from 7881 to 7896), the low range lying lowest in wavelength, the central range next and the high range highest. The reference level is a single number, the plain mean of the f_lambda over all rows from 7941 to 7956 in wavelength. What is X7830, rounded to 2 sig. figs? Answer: -0.21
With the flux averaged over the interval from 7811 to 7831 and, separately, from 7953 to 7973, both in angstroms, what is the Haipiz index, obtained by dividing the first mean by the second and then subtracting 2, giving -0.97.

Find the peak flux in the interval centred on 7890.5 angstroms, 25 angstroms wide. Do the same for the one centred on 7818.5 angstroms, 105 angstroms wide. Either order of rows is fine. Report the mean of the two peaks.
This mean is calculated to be 4.43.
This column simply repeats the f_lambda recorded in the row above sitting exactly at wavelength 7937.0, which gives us 4.003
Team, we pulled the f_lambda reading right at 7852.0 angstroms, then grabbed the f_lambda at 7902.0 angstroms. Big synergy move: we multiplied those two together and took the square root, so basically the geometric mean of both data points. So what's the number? 3.882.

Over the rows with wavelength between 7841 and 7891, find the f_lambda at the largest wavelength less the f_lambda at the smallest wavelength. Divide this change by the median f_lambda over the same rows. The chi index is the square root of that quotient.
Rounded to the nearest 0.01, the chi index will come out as 0.30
